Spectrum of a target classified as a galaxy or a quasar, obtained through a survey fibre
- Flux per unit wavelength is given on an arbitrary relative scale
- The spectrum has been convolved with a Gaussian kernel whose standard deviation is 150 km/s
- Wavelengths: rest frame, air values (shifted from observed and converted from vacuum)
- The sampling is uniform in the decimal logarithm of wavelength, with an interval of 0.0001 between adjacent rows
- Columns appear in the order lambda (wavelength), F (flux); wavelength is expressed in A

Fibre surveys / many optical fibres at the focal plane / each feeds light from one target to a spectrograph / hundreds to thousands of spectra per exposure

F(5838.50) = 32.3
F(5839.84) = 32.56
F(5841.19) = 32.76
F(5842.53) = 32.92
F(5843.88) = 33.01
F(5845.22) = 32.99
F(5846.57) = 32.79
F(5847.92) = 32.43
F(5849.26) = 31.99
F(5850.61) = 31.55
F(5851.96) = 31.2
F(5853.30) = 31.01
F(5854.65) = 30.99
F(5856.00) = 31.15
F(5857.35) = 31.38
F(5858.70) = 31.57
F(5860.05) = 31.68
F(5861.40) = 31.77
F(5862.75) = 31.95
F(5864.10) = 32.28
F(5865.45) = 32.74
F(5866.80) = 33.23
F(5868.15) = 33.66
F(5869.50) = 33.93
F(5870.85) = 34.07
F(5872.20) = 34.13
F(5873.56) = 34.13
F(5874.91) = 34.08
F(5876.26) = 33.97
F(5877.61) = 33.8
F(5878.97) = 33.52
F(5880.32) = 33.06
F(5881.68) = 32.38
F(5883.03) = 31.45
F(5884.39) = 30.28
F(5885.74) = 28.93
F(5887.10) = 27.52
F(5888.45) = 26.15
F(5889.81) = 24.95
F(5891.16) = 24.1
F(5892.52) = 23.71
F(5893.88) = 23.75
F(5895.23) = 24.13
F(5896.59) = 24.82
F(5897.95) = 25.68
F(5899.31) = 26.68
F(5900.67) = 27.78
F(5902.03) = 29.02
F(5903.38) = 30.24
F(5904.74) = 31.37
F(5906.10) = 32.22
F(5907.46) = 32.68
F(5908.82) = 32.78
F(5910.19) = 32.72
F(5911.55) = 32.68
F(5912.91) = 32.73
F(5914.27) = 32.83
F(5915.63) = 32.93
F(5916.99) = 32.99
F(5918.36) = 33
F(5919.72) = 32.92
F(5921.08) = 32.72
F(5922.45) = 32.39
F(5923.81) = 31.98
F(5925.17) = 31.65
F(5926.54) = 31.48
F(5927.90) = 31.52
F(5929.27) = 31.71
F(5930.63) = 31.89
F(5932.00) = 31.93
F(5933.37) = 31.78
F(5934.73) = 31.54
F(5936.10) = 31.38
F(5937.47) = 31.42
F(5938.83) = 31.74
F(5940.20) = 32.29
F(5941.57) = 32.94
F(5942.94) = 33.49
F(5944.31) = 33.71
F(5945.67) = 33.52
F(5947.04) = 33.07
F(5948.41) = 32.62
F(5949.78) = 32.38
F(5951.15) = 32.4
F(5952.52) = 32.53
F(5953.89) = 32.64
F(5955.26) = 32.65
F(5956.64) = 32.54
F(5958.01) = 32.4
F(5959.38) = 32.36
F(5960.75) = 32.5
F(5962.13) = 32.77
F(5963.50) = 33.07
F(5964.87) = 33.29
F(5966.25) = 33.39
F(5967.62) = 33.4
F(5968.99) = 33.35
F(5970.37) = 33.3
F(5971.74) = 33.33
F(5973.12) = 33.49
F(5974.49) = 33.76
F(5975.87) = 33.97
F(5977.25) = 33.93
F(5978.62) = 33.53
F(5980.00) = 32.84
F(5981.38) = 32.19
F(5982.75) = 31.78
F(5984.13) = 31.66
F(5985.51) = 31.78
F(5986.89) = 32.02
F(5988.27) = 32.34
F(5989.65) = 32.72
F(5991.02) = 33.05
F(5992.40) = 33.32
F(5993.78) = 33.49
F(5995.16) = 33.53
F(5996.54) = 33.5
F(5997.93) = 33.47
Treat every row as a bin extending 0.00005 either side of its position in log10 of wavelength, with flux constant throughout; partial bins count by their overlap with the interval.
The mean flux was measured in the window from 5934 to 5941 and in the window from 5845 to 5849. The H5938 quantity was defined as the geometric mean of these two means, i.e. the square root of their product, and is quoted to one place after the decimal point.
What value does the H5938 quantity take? 32.2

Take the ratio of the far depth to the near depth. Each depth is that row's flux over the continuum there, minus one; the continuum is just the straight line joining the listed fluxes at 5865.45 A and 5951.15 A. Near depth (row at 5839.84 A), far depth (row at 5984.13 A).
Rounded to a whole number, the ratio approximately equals 2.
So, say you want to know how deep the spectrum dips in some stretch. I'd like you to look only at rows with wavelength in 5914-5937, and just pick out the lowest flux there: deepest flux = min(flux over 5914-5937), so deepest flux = 31.38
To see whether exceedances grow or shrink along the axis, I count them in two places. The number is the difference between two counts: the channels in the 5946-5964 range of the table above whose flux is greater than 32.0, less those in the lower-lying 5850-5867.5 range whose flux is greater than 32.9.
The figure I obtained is 12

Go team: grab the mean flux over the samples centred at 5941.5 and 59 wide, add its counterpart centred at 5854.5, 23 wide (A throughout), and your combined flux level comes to 64.4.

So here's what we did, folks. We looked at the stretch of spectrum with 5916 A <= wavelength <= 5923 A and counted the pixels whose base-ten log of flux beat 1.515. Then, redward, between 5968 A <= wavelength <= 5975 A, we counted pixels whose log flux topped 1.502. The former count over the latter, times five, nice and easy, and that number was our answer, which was 3.0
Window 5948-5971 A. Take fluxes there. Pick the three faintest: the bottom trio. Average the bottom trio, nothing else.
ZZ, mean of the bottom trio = 32.4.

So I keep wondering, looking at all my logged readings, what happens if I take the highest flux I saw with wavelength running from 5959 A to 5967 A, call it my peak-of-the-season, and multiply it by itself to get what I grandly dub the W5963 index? 1115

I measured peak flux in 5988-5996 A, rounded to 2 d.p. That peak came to 33.53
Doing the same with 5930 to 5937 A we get 31.93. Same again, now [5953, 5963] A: 32.77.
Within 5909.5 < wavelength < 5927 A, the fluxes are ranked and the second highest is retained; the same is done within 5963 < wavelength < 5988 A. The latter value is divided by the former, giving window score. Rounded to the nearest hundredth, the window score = 1.03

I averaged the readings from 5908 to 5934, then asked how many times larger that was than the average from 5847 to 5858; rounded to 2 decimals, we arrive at 1.03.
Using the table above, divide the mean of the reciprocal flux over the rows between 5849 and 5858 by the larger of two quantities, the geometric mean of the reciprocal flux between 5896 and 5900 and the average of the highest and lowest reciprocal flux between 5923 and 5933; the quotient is 0.82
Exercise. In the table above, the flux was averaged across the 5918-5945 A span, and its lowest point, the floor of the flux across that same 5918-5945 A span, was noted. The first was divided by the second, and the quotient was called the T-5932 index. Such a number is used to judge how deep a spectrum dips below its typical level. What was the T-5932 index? 1.03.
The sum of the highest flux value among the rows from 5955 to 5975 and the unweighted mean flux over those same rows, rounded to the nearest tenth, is 66.8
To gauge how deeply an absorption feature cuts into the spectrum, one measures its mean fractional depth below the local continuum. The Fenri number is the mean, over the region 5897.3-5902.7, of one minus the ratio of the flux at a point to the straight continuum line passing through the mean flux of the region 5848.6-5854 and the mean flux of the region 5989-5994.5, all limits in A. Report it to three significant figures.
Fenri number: 0.148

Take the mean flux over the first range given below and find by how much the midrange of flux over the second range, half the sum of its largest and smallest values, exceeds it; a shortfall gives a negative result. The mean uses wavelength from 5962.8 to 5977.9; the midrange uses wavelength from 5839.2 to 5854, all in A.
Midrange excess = -1.5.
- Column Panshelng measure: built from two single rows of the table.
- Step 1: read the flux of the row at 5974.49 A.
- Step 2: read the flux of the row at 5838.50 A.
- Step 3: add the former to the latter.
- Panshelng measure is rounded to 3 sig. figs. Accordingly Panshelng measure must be 66.1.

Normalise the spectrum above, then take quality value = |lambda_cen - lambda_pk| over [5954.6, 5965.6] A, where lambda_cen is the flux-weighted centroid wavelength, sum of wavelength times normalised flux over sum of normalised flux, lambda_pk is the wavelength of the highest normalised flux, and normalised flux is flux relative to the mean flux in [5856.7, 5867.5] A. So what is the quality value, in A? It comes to 4.8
